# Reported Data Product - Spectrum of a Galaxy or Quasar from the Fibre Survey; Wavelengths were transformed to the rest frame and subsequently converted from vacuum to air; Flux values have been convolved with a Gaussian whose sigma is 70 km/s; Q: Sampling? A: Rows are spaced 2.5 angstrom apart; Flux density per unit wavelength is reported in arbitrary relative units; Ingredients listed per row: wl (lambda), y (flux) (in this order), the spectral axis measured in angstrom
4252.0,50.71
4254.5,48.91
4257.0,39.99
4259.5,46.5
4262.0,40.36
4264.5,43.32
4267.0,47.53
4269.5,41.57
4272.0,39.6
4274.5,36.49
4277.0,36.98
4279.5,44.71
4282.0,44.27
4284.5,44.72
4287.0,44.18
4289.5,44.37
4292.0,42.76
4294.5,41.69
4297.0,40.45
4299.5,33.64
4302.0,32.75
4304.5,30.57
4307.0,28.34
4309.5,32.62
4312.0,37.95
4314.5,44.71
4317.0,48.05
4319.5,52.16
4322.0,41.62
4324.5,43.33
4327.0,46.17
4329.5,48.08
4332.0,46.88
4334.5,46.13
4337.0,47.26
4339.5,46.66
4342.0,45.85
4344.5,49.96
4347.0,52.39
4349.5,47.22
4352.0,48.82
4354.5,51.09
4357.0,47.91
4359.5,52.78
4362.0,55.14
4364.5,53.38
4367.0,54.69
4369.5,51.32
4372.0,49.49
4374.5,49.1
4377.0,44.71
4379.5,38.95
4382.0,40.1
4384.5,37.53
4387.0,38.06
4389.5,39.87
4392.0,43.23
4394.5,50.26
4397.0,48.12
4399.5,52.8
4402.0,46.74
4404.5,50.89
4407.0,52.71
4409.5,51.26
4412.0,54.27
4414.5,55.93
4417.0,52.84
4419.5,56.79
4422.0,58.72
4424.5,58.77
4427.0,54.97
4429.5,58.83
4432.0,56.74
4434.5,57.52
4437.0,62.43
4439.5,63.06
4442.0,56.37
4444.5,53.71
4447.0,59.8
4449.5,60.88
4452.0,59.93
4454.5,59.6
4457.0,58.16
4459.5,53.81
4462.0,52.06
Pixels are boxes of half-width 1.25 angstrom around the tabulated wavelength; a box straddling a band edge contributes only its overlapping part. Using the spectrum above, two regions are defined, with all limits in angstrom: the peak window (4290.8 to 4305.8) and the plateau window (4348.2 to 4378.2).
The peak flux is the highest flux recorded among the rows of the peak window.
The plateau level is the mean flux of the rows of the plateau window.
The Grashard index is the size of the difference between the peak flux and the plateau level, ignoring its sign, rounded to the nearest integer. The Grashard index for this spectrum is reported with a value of 8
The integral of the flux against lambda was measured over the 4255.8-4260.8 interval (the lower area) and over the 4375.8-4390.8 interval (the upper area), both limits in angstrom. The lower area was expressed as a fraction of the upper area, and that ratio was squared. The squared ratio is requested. 0.1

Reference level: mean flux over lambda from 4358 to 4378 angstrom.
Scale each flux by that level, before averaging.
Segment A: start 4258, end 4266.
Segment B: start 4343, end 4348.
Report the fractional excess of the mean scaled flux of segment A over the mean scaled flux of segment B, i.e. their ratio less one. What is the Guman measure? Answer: -0.15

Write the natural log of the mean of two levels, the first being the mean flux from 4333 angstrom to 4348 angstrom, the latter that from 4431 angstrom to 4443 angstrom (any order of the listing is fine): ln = 3.98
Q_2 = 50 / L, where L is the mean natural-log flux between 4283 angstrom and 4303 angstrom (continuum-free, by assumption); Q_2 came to 13.5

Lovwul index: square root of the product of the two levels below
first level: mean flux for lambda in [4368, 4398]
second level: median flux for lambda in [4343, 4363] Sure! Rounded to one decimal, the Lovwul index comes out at 47.3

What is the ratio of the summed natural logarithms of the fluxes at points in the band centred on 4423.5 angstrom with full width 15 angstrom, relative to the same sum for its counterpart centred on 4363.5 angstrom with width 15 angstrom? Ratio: 1.02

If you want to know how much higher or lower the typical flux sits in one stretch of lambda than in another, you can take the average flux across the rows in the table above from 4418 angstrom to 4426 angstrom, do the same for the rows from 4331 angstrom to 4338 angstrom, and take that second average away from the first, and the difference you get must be 11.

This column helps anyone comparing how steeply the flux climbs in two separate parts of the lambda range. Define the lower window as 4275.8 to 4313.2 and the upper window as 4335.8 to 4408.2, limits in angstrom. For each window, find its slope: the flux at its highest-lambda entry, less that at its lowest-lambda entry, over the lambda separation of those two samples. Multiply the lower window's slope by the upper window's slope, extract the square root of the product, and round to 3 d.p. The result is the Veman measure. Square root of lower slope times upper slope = 0.046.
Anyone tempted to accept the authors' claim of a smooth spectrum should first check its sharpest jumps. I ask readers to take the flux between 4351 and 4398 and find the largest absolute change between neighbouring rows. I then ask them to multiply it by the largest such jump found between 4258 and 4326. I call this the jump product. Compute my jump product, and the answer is 74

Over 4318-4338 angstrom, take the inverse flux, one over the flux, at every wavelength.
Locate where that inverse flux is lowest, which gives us 4319.5 angstrom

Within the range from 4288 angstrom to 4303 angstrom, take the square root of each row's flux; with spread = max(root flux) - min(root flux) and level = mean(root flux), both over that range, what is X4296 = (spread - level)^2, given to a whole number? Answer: 28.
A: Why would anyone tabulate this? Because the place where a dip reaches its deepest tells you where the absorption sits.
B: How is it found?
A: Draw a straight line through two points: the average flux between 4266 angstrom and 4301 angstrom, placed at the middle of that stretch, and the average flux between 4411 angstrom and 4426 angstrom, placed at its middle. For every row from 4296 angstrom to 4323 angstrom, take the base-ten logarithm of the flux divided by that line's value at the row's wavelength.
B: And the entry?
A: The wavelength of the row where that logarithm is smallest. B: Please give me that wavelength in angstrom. 4307.0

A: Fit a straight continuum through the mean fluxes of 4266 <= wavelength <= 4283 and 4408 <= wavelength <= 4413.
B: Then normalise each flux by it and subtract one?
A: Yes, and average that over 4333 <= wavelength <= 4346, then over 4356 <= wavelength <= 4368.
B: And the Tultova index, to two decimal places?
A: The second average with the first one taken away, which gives 0.08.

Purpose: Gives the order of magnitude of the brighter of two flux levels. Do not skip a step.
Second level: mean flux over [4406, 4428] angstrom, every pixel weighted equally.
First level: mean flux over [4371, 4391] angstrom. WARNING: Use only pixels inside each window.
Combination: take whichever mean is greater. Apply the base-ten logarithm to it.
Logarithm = 1.74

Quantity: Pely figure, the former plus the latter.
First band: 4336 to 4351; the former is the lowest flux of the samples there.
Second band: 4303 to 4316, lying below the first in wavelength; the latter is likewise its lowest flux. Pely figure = 74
